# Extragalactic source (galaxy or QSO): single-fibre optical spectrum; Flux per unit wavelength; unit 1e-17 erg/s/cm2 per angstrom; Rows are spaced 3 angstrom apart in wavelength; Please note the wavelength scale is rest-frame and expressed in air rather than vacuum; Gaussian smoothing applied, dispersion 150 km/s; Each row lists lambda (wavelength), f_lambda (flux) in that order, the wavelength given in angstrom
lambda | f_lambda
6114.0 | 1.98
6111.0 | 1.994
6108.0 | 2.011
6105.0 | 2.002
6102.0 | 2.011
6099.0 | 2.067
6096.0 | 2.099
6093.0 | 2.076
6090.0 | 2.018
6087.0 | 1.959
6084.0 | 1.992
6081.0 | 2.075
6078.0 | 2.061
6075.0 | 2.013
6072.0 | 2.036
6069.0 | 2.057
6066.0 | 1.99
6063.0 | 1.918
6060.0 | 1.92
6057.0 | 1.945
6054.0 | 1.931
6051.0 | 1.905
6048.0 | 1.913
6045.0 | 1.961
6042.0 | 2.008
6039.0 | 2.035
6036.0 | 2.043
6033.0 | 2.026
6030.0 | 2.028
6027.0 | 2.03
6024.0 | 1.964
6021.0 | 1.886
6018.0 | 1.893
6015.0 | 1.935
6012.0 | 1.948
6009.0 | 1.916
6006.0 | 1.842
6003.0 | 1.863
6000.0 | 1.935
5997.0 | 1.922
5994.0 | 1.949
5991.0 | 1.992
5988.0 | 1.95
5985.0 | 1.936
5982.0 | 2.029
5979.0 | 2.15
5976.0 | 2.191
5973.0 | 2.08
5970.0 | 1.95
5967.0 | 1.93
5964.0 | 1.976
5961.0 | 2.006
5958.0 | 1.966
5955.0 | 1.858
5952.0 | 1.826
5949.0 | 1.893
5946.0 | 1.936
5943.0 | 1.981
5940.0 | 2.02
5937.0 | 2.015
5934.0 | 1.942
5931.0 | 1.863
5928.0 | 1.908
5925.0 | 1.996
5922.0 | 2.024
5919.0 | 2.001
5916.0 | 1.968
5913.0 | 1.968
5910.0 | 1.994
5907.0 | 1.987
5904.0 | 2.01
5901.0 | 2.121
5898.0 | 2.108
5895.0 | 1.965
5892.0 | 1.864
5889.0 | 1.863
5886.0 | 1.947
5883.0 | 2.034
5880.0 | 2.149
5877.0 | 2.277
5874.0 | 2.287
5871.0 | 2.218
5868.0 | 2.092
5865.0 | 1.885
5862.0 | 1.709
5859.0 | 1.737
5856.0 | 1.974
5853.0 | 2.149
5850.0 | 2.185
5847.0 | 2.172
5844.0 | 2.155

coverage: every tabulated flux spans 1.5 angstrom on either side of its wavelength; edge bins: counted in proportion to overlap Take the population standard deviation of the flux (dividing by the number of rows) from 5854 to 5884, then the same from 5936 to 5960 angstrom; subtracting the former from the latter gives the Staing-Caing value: -0.131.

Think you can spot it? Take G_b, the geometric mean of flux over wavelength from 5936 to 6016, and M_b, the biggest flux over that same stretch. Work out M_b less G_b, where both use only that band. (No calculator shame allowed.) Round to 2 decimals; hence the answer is 0.23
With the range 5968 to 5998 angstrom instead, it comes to 0.18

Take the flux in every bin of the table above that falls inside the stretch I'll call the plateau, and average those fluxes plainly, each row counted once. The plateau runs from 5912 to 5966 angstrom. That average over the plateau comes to 1.95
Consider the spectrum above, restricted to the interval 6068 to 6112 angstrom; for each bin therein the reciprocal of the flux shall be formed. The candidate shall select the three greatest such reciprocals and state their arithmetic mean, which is 0.505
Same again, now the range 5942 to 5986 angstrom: 0.538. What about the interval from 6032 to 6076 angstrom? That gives 0.523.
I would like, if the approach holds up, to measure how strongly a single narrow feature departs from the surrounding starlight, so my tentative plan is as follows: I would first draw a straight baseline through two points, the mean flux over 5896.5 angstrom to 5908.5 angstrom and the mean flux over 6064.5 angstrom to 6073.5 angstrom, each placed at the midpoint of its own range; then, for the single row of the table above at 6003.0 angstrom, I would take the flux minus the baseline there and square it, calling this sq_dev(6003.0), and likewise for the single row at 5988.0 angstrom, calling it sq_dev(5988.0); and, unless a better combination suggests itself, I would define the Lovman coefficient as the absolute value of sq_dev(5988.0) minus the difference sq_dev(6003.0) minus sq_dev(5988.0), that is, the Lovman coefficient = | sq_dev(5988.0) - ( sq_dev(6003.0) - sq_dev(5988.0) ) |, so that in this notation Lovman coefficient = 0.0142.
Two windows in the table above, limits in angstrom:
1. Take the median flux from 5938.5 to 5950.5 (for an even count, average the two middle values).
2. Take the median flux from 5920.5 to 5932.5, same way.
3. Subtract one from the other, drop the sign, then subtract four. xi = -3.99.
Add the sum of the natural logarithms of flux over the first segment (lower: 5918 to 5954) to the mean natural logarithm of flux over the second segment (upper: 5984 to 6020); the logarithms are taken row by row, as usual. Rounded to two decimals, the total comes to 8.66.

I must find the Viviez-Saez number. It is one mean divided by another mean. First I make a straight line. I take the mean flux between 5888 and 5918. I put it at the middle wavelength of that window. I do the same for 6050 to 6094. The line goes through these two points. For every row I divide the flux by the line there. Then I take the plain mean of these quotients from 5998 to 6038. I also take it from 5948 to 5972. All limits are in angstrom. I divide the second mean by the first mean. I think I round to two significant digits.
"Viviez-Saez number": 0.99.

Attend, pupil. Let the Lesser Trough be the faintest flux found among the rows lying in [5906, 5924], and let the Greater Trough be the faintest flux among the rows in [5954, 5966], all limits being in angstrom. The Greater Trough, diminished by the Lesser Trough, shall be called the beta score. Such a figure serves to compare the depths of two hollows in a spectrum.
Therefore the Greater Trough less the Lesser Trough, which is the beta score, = -0.110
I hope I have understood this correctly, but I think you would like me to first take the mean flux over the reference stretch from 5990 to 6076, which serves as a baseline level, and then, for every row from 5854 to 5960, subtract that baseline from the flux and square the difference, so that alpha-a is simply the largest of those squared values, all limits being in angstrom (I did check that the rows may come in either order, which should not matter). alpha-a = 0.108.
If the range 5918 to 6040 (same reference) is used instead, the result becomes 0.054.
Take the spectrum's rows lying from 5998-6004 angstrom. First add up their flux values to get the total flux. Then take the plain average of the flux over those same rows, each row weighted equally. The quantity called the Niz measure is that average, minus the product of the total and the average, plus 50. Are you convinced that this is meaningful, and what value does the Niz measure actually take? 44.7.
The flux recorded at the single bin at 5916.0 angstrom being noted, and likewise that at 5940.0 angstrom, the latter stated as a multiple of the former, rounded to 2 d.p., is 1.03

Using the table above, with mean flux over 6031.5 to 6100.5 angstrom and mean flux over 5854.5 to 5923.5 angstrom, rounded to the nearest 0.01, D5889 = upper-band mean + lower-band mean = 4.01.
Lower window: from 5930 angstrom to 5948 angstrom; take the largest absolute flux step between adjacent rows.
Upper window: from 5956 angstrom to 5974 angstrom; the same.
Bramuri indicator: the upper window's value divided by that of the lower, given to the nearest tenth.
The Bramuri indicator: 1.6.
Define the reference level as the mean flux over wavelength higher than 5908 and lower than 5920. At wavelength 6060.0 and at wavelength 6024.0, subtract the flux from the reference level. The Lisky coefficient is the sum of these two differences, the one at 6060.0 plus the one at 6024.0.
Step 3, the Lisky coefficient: 0.08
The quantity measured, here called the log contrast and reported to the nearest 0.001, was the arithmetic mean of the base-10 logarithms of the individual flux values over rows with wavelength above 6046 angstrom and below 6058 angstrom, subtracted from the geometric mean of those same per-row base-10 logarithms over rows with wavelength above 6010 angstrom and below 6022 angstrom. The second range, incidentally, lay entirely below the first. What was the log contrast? -0.002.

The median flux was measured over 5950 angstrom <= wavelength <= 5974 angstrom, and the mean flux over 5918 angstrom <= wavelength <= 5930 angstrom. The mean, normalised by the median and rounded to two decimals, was 1.01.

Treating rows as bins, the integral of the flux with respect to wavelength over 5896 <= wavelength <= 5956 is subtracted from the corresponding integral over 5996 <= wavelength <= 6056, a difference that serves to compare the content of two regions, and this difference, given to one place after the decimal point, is -1.3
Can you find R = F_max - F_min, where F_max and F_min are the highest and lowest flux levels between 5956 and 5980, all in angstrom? 0.26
